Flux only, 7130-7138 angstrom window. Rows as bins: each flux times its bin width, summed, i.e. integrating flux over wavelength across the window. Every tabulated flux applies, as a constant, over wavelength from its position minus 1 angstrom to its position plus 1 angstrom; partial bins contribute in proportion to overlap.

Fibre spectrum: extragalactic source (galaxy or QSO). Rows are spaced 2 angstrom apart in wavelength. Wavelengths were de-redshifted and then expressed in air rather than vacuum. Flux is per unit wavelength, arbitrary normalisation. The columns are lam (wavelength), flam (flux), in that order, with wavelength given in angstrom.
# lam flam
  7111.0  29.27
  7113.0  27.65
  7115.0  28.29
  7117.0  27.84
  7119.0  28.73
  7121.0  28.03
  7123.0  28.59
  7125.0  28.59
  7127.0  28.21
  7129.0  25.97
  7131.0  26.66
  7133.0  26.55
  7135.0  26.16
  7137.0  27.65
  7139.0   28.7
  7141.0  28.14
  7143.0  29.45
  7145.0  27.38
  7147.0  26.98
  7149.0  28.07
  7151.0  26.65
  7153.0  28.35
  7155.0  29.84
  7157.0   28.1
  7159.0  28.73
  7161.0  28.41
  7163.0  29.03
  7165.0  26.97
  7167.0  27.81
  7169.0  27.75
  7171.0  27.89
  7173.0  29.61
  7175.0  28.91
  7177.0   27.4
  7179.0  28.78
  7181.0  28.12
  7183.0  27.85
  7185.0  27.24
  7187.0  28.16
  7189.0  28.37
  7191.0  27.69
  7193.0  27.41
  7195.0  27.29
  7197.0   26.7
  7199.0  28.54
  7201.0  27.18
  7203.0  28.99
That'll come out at 214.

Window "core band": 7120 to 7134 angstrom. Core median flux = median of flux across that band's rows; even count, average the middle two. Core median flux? 28.0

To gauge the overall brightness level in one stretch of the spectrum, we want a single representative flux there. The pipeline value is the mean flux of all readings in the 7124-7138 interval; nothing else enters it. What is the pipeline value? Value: 27.1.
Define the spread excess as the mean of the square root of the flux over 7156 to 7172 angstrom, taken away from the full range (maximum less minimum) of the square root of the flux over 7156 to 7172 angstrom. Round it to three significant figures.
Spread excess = -5.10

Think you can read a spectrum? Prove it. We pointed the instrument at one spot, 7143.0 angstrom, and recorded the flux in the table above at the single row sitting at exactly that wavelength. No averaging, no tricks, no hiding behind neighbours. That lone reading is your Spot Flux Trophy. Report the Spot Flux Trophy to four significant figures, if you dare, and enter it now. 29.45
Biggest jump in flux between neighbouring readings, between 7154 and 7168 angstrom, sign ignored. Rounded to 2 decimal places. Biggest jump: 2.06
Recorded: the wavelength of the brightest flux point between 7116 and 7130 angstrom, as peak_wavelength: 7119.0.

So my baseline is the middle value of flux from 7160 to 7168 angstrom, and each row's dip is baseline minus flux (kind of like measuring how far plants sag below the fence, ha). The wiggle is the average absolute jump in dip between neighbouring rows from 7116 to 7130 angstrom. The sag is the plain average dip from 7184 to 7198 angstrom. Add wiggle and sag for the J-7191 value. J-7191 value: 1.4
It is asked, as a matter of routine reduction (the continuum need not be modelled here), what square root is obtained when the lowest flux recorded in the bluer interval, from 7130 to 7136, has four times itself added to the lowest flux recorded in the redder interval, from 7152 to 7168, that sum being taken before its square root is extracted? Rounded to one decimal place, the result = 11.5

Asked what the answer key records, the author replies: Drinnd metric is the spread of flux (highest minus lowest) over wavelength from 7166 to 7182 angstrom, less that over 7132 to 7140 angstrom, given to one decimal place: -0.3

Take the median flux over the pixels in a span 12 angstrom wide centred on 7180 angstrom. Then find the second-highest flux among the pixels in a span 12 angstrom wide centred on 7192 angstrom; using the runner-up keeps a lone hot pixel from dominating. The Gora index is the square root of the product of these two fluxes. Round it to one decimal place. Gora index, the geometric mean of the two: 28.1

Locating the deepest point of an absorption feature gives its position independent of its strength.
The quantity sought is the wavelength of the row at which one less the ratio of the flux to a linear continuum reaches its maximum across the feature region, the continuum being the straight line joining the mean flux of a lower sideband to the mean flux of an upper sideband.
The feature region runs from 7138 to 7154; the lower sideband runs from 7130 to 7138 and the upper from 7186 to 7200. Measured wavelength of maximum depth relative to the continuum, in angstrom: 7151.0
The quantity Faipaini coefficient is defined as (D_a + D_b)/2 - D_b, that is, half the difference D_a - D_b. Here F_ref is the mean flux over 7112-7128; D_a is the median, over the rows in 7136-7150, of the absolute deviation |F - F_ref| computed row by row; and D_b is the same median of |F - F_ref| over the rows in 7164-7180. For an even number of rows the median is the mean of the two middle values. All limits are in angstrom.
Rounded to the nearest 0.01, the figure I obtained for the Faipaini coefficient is -0.01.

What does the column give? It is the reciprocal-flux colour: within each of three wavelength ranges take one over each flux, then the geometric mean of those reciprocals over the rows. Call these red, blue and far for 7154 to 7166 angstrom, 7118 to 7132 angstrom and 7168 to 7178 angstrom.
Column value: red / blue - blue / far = -0.04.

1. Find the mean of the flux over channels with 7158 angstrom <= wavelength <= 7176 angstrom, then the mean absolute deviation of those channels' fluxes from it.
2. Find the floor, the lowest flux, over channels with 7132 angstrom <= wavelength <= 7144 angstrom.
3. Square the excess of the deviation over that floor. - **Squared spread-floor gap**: 650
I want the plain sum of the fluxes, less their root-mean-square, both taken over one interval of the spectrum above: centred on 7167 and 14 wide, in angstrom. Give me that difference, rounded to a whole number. 169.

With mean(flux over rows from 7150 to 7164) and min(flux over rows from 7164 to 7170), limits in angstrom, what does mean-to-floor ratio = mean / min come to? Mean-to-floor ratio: 1.05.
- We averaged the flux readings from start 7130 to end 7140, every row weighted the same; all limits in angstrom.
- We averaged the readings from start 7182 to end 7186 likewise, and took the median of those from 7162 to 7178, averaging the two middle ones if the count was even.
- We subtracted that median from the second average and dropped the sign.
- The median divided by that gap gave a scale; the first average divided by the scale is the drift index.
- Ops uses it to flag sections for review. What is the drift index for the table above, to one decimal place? 0.3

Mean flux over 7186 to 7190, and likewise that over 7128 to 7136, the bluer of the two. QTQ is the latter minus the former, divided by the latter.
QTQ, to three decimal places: -0.073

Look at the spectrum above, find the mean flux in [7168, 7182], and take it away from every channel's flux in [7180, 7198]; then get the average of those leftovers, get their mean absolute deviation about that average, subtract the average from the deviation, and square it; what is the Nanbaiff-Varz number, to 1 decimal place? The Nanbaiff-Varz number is 1.3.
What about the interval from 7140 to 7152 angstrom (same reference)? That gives 1.8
